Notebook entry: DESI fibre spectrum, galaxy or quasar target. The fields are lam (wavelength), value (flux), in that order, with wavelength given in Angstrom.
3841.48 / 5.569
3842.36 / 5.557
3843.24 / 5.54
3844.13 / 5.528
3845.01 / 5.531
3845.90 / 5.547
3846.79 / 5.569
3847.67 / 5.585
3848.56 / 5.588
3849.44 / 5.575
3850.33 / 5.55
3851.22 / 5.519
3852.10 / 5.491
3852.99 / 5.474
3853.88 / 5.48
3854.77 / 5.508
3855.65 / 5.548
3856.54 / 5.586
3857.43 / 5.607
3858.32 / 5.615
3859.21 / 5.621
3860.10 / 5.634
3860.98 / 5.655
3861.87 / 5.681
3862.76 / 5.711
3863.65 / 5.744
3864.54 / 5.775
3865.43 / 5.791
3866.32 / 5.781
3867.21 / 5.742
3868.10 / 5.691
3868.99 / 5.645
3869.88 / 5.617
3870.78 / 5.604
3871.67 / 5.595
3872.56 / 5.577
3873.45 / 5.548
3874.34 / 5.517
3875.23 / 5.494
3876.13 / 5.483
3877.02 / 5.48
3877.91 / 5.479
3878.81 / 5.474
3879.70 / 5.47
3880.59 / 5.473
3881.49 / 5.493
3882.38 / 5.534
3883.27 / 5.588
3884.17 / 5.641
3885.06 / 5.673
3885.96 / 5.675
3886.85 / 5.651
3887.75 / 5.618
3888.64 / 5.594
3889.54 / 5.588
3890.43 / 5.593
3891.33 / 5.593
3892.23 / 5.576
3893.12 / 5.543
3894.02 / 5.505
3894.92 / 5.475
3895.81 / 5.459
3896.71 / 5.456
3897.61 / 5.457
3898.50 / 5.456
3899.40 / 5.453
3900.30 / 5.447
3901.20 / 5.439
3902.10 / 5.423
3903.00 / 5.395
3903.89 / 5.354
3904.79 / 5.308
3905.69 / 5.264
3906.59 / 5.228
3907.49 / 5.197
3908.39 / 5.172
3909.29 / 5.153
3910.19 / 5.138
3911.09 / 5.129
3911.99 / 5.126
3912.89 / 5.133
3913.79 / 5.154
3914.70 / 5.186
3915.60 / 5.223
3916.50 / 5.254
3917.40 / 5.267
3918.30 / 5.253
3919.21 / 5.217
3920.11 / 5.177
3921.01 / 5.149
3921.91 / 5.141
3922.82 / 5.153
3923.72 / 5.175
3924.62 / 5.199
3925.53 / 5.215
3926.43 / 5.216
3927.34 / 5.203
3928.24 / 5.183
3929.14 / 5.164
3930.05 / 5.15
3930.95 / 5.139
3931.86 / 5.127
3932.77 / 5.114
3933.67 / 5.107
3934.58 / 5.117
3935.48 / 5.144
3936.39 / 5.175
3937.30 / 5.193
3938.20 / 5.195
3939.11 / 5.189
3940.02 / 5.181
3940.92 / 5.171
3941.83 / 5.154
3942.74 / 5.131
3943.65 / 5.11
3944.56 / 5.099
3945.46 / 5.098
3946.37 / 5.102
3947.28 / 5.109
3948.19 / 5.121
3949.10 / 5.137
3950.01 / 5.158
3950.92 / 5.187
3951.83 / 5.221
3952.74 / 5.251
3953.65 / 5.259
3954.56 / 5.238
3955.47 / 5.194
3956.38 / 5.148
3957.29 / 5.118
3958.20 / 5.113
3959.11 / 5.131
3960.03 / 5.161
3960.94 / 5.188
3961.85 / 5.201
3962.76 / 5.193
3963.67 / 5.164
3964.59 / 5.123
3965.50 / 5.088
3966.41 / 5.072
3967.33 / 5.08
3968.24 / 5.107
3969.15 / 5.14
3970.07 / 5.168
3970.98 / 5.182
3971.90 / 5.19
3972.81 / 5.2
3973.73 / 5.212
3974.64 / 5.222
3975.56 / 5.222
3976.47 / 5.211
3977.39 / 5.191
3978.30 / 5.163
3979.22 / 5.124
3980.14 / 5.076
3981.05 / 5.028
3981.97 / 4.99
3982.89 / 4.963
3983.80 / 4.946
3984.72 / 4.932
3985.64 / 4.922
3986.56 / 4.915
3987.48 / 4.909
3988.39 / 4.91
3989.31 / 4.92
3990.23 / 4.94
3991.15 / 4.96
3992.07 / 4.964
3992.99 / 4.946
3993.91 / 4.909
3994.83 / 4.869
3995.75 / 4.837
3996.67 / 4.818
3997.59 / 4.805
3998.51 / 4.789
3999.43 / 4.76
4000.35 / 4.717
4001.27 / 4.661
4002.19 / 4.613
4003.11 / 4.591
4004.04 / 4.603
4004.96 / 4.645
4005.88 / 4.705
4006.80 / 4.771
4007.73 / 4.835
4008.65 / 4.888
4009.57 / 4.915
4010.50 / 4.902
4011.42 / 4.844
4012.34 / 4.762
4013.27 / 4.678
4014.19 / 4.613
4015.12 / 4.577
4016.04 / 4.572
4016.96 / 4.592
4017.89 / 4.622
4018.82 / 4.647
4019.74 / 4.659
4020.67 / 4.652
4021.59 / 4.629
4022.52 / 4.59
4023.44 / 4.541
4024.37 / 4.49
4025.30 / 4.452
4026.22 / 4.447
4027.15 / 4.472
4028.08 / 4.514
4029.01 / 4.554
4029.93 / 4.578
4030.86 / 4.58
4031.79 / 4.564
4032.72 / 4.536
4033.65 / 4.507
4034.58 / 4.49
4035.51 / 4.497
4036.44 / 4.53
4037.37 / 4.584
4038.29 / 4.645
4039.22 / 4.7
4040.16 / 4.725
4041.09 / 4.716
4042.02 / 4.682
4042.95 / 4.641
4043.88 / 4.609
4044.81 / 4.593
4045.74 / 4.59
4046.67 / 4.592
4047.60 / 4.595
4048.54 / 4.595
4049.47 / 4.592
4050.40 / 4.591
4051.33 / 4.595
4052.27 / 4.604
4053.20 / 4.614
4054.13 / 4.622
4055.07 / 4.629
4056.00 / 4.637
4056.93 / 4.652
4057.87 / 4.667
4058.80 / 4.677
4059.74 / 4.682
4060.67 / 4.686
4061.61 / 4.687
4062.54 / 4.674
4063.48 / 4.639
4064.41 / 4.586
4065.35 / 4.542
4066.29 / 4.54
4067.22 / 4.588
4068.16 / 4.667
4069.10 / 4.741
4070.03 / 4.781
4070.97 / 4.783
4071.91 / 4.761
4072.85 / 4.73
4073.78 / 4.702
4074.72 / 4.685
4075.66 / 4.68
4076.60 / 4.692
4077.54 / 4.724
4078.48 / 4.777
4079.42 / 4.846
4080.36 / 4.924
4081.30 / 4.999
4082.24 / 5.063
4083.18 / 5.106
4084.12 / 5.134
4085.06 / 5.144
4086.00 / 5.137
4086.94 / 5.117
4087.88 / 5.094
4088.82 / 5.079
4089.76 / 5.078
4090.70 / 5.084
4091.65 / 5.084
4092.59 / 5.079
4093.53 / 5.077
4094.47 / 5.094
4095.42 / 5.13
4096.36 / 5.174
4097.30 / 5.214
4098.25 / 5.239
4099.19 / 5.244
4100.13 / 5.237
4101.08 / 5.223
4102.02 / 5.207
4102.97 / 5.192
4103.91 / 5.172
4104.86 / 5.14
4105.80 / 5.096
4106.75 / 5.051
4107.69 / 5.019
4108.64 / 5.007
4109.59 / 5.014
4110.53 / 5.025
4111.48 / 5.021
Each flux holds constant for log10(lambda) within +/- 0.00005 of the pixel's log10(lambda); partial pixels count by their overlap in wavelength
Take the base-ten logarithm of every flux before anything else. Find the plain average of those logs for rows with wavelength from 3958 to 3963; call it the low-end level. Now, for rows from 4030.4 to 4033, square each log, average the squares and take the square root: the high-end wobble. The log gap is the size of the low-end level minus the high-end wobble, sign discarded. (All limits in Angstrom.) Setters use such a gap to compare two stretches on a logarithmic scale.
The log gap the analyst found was 0.054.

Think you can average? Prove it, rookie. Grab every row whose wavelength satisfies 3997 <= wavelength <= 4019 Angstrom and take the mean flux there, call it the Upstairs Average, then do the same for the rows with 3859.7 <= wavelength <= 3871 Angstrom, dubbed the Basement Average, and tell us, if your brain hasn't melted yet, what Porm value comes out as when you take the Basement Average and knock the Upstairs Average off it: 1.0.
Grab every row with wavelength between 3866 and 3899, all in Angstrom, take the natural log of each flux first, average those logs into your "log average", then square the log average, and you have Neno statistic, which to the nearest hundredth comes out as 2.94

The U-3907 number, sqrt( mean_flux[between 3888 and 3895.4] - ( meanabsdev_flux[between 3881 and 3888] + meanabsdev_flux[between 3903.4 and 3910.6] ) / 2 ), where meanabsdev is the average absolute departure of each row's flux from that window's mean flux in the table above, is 2.35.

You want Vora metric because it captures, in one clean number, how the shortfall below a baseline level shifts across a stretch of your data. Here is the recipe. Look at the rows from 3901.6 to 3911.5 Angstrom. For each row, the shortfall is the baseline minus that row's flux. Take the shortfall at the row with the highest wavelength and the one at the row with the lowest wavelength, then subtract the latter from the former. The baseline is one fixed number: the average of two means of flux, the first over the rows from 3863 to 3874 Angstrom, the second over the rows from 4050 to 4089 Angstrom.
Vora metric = 0.29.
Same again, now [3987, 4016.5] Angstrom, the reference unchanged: 0.34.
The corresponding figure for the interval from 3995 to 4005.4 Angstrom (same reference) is 0.19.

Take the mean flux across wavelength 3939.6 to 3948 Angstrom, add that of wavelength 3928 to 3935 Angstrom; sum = 10.3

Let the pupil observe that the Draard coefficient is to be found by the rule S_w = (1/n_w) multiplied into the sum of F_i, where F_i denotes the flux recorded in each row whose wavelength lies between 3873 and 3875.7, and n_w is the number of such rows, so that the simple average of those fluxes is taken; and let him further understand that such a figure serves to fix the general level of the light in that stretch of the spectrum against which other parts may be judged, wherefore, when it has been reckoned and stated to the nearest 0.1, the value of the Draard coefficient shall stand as 5.5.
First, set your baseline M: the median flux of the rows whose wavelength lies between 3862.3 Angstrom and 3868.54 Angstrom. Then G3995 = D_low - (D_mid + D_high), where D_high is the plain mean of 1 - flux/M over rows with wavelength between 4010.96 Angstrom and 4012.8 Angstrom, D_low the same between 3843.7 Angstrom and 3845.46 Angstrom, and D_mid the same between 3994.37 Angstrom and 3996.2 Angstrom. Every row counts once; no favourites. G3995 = -0.282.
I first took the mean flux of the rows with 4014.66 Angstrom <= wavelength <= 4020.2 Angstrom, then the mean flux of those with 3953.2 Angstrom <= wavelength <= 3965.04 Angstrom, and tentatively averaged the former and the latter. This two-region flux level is 4.9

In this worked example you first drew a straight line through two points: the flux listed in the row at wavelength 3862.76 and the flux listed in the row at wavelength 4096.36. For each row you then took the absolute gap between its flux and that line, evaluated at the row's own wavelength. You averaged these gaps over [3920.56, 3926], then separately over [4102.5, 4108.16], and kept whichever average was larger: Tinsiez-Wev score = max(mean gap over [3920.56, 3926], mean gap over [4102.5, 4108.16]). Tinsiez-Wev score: 0.40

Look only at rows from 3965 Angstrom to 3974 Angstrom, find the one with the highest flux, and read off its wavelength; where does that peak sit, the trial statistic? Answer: 3973.73 Angstrom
